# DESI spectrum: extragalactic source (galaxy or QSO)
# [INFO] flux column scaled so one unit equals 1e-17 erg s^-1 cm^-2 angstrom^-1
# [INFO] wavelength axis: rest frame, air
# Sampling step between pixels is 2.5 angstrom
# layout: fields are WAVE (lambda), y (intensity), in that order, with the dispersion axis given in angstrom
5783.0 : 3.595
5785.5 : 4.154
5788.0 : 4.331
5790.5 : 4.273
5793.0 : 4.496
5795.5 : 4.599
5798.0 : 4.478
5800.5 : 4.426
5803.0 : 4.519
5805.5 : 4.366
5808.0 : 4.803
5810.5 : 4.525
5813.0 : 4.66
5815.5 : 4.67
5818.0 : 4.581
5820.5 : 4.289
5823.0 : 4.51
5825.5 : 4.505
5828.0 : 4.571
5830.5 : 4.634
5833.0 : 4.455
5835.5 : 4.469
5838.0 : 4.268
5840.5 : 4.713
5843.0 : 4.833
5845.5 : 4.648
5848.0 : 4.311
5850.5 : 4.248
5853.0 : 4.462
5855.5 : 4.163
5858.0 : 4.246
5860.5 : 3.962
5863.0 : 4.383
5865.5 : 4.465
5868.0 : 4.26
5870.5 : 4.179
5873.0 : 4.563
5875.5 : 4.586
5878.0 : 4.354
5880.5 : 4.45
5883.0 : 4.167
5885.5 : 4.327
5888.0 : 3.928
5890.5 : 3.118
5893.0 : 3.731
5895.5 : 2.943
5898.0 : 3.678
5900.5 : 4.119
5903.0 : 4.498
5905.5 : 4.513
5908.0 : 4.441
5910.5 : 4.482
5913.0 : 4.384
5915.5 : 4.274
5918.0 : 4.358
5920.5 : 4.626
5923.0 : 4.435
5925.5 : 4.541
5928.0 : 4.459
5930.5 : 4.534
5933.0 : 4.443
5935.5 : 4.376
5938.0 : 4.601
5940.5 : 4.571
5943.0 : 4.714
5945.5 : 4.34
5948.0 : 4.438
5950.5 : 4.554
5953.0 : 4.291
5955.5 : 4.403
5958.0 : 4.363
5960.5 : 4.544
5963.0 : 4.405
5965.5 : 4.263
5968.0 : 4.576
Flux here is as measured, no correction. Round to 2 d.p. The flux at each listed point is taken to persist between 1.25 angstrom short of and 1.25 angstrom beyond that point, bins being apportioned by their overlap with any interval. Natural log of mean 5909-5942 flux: 1.50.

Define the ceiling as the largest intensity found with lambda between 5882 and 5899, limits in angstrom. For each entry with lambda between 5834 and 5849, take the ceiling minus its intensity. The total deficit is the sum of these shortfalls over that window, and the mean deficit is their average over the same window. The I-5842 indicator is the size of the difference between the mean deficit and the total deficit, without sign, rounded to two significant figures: 1.1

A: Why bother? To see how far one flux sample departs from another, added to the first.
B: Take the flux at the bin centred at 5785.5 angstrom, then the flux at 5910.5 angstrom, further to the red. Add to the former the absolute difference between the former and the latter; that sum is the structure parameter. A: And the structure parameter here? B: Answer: 4.48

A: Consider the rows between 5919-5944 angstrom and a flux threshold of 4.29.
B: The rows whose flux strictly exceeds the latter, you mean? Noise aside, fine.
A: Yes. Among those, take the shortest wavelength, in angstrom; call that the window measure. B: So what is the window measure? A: 5920.5 angstrom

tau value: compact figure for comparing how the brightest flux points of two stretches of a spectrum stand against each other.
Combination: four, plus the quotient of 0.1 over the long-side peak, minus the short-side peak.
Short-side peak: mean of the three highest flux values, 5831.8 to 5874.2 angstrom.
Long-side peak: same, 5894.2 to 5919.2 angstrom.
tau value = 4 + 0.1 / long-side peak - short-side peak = -0.709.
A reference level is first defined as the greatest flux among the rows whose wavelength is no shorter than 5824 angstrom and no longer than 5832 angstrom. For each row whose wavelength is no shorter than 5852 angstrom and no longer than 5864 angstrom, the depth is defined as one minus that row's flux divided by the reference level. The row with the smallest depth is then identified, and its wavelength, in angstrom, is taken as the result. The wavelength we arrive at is 5853.0 angstrom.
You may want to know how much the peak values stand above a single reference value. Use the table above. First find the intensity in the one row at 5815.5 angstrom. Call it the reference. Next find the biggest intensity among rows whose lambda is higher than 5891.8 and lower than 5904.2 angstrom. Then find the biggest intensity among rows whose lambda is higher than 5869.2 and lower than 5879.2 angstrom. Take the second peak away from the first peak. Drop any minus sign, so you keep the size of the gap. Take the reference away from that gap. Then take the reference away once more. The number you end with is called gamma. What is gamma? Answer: -9.3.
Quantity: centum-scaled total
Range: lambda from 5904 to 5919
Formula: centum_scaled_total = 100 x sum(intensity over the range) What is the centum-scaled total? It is 2645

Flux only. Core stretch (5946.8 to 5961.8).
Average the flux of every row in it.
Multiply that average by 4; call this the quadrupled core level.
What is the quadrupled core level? 17.73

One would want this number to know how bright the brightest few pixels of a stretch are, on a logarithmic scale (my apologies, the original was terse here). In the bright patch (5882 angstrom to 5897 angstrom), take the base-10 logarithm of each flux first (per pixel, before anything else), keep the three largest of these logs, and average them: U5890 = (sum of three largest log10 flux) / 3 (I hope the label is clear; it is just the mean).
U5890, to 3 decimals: 0.617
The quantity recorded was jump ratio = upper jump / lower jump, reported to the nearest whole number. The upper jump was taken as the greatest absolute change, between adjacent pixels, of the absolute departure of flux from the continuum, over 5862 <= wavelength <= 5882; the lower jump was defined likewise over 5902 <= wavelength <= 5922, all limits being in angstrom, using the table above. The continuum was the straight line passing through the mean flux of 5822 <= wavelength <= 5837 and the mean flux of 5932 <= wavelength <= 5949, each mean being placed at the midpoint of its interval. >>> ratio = 3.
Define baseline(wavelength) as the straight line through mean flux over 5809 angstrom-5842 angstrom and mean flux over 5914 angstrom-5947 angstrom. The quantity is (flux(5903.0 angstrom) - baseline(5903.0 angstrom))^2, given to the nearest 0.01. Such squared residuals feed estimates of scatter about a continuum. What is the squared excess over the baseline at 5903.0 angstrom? 0.00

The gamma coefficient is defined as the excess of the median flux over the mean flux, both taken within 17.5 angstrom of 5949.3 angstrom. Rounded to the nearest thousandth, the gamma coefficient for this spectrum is -0.029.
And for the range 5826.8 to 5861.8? 0.031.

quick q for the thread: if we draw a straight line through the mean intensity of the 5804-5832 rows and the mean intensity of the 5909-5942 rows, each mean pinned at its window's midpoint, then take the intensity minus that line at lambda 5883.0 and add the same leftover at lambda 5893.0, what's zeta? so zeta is -1.1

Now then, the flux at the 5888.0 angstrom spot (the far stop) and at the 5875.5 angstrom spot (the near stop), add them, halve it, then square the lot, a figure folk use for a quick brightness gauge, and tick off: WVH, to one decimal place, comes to 18.1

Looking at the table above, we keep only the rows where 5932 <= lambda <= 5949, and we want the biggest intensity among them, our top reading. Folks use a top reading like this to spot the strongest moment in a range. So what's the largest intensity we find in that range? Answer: 4.714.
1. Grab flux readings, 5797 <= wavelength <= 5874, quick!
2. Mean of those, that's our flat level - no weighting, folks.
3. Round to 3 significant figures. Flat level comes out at 4.46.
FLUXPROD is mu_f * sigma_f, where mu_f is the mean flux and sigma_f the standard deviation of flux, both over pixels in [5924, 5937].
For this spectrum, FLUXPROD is 0.3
